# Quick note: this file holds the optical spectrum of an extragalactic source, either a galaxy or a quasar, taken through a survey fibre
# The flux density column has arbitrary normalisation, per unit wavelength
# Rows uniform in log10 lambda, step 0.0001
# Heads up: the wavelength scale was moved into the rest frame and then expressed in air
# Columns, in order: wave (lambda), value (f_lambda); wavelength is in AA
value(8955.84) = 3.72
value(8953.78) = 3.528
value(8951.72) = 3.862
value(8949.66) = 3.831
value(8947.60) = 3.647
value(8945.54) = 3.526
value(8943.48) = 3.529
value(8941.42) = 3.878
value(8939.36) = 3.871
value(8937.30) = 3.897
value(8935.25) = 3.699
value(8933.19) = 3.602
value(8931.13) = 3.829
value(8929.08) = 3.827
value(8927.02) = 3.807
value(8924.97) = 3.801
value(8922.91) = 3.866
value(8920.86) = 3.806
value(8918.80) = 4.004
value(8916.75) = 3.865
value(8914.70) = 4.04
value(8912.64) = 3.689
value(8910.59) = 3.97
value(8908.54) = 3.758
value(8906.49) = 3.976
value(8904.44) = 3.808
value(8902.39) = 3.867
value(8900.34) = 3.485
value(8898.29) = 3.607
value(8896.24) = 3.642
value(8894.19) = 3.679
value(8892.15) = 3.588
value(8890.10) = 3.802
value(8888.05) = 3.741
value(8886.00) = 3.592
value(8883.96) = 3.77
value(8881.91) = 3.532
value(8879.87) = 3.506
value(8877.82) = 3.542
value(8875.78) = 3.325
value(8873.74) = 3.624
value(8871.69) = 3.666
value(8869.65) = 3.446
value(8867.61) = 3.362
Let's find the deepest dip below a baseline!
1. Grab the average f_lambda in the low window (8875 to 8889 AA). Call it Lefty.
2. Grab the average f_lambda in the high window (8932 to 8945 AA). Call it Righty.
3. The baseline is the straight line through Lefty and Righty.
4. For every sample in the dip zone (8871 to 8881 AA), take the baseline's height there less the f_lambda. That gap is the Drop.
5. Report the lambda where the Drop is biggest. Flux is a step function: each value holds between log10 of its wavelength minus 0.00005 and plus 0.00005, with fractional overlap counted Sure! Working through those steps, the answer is 8875.78 AA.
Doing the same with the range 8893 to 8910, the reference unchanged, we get 8900.34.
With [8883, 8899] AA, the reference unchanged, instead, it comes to 8892.15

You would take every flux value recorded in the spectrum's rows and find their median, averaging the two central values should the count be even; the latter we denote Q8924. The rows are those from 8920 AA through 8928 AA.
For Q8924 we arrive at 3.81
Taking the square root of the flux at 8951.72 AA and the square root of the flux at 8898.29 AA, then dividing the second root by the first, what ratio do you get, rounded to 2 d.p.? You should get 0.97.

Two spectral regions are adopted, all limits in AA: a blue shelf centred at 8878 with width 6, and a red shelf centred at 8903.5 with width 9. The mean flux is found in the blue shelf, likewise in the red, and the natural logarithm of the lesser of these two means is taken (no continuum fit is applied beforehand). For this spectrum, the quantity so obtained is 1.24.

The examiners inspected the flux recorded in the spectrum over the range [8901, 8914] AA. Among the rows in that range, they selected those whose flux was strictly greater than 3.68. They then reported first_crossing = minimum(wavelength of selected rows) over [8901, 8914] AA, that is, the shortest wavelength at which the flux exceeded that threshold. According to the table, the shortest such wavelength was 8902.39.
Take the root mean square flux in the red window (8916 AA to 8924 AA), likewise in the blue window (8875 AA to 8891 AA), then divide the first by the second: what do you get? 1.08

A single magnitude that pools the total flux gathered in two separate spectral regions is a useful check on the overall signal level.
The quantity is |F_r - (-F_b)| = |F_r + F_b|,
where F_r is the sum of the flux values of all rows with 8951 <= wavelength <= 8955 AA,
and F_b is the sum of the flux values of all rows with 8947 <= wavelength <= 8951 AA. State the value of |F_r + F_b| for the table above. 14.9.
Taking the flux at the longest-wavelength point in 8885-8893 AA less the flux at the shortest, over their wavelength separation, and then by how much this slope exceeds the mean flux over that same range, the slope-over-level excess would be -3.68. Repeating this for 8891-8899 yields -3.63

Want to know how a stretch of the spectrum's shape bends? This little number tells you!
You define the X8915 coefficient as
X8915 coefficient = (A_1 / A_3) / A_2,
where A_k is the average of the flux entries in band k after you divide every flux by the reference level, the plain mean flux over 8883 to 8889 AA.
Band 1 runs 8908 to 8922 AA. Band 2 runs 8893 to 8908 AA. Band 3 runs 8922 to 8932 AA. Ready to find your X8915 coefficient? 1.01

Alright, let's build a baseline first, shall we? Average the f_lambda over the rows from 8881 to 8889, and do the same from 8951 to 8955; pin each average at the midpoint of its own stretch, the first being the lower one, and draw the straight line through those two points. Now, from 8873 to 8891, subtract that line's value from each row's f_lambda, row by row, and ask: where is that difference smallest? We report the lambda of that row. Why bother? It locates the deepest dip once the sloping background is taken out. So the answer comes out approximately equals 8875.78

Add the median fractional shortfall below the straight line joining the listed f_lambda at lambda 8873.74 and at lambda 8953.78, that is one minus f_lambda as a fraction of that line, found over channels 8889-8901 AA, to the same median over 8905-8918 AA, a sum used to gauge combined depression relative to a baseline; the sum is -0.10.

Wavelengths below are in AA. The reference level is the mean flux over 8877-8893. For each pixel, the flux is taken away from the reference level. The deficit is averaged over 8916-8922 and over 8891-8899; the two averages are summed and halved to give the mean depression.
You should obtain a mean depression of -0.13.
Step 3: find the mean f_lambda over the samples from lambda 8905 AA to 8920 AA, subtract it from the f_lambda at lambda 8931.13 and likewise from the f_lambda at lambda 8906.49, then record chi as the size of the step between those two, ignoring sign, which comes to 0.15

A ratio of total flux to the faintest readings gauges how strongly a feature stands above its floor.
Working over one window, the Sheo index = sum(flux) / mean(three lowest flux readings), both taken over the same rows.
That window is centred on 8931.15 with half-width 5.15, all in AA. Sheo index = 5.1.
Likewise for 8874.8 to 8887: 6.2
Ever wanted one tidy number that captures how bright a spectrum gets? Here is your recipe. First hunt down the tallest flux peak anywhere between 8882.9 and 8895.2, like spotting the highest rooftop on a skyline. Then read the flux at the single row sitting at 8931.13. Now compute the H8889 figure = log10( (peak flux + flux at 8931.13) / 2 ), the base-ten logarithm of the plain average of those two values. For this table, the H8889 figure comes 0.582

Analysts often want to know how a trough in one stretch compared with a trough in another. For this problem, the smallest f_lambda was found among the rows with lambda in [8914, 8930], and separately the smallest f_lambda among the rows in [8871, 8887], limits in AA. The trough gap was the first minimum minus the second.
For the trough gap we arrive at 0.48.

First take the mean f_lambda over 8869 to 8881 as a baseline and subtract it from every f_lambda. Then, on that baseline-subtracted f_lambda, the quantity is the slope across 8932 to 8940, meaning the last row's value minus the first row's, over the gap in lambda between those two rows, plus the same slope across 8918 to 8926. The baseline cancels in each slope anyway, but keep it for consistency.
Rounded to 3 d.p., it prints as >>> 0.011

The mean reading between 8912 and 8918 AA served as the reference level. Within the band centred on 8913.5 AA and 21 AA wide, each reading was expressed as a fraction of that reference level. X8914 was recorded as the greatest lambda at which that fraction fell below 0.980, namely 8912.64 AA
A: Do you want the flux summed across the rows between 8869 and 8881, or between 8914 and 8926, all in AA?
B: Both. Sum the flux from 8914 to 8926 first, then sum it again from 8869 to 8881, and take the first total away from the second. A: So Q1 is -2.3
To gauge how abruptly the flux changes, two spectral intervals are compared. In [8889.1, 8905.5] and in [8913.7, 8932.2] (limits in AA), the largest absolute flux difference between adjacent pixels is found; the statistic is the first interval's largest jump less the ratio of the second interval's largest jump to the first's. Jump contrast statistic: -0.1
